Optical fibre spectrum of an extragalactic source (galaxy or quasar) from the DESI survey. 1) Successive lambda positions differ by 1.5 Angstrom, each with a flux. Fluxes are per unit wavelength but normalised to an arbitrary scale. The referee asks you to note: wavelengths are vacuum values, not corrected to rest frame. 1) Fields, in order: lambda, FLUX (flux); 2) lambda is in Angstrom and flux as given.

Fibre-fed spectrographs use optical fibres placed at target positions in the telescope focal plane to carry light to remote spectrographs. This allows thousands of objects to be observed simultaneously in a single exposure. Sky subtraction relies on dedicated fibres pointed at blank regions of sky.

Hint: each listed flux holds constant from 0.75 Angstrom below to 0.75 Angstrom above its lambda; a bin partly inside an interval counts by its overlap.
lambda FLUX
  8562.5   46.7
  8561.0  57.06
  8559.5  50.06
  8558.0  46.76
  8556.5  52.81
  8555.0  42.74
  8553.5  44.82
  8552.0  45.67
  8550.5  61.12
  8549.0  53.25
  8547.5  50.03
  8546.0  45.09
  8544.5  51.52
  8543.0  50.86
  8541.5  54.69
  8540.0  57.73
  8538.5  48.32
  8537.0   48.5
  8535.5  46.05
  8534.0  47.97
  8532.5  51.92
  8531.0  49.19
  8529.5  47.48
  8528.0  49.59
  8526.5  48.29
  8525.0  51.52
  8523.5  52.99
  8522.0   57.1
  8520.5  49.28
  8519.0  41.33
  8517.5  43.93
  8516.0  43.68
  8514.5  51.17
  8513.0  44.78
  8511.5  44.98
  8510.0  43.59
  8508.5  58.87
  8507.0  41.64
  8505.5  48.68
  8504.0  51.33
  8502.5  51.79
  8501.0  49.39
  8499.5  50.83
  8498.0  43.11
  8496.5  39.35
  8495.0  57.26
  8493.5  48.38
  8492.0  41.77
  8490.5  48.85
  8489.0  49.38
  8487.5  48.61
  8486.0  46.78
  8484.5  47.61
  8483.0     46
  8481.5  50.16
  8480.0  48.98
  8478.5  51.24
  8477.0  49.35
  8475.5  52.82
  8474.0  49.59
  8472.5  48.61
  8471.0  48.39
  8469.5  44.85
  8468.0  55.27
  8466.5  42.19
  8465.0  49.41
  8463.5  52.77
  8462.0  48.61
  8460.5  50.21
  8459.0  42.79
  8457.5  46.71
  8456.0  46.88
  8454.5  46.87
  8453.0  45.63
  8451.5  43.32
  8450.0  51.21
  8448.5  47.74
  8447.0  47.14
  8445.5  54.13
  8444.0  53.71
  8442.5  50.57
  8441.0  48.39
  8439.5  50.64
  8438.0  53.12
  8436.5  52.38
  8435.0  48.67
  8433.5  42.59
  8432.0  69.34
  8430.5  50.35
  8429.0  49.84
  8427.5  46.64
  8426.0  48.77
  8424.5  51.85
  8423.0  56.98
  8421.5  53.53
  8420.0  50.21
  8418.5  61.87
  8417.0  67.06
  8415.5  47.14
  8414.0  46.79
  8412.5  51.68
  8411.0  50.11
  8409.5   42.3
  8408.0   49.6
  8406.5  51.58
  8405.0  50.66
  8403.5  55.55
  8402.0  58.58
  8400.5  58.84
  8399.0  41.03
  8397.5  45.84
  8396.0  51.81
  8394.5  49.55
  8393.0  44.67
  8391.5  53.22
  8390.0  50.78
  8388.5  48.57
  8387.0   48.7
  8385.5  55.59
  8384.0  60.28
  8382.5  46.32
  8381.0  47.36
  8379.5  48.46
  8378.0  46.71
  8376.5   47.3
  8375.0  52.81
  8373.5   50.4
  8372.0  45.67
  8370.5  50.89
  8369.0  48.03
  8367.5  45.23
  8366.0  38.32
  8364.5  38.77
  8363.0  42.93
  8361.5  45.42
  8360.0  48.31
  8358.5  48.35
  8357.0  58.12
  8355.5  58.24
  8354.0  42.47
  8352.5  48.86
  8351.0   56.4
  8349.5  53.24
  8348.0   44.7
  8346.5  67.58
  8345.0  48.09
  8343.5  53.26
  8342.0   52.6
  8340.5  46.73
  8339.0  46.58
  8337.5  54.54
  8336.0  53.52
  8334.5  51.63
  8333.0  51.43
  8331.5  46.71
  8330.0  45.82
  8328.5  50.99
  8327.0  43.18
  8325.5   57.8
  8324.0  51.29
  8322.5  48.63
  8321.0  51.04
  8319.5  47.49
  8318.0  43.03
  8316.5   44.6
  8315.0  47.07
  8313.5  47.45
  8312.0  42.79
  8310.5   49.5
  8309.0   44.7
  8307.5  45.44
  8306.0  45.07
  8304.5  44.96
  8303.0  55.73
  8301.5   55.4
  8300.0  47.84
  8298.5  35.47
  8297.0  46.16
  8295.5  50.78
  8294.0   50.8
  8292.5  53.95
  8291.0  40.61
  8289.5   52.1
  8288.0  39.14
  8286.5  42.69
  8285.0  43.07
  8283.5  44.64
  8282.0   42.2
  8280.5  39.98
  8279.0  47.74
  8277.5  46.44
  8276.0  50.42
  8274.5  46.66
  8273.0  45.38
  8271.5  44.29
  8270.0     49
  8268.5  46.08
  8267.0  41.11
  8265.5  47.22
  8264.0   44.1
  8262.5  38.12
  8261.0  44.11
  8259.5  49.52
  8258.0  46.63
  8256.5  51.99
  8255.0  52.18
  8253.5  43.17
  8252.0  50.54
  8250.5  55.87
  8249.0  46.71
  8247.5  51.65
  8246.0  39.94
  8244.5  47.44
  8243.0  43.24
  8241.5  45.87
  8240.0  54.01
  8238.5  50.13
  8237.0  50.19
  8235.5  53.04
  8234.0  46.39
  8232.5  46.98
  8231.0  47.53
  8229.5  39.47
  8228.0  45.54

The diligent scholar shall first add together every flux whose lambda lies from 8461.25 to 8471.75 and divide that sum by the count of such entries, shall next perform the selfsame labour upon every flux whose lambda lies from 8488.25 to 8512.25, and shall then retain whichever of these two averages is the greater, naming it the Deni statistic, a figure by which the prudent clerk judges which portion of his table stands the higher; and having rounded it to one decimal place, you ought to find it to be 48.8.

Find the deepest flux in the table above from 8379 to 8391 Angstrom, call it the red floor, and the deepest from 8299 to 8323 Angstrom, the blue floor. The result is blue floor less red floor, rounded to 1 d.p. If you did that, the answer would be -3.5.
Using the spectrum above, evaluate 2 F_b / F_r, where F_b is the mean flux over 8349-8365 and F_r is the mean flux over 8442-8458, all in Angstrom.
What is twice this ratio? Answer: 2.03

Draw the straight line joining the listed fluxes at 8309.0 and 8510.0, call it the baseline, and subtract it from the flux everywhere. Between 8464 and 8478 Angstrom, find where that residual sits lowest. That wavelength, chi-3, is 8466.5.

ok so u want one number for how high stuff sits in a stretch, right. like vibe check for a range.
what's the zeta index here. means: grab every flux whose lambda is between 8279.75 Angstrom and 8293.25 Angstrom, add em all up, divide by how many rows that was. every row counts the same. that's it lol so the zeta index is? 44.3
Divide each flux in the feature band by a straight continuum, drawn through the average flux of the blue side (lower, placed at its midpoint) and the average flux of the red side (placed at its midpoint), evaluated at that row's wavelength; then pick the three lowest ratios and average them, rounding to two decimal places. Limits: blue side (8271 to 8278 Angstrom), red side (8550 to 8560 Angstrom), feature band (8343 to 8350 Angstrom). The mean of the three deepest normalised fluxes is 1.03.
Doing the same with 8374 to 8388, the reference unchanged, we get 0.98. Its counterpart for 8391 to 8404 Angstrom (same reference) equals 0.92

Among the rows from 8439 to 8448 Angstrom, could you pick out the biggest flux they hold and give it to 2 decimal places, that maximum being 54.13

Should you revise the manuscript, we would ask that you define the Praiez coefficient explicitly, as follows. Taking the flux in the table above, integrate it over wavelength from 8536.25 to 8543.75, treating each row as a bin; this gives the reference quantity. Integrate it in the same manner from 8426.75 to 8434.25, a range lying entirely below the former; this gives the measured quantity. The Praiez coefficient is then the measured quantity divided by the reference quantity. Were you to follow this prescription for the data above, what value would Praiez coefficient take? 0.99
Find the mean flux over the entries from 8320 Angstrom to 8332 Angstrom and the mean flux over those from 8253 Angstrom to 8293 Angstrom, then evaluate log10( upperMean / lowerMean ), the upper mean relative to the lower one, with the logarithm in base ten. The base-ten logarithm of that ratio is 0.035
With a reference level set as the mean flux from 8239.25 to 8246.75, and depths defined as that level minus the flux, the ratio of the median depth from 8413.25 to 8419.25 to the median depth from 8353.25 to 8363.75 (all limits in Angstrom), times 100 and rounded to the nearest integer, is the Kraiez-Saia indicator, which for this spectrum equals 380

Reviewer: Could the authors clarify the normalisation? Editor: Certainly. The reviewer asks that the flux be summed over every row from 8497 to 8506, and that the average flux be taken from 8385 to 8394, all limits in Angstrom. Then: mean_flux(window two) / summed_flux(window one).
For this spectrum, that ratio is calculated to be 0.17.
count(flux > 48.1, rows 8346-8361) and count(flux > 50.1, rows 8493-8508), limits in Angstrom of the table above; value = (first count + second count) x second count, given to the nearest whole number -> 48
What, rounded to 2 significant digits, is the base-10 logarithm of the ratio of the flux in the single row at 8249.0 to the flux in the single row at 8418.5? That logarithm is -0.12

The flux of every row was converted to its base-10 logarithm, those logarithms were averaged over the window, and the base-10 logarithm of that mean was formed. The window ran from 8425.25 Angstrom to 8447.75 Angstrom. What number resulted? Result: 0.232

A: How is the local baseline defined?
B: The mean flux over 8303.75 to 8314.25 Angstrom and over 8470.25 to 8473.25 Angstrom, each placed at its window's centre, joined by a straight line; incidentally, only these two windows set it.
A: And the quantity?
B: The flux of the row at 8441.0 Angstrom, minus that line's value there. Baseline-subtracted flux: 0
